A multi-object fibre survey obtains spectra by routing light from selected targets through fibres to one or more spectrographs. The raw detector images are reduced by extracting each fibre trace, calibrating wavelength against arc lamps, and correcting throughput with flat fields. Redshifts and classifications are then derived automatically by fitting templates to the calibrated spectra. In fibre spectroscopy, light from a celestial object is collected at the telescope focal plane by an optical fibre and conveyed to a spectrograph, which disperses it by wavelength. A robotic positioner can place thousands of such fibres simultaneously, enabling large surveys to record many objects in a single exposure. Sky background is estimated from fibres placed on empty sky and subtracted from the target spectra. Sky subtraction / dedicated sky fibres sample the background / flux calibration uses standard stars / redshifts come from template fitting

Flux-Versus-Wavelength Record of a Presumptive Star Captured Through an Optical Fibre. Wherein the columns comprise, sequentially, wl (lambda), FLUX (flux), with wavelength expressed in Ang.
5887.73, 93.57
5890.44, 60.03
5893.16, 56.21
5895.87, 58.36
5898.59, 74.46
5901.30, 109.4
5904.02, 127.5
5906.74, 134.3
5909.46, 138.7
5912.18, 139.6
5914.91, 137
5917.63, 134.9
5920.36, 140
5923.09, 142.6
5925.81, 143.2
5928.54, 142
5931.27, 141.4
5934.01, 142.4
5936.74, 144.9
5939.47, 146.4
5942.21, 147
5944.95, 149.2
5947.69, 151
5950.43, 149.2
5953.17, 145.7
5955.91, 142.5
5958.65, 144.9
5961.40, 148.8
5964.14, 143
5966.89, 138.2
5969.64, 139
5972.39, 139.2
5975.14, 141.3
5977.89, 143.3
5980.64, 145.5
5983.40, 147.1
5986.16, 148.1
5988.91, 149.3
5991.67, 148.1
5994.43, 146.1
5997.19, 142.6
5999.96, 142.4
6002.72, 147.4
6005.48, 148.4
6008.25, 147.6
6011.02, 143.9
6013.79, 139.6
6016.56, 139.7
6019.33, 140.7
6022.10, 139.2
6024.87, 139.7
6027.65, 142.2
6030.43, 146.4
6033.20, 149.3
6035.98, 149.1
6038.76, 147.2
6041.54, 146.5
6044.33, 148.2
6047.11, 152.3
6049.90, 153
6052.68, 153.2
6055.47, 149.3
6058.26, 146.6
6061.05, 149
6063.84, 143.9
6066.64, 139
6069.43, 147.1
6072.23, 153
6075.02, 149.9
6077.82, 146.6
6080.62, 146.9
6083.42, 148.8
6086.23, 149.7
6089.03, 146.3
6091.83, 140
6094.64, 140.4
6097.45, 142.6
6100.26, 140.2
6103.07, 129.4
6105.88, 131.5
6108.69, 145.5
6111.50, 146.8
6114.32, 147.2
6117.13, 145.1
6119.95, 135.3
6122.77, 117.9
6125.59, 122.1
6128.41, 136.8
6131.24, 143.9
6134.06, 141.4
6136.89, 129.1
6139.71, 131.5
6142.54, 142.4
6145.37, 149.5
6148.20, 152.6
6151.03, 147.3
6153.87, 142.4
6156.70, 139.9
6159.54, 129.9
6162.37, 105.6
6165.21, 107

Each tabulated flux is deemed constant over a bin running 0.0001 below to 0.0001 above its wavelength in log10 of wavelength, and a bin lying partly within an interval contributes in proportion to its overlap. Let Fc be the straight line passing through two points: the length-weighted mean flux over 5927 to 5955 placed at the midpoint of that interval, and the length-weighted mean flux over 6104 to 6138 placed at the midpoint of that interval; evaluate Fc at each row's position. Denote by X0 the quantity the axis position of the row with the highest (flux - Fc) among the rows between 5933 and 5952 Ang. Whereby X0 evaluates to 5947.69 Ang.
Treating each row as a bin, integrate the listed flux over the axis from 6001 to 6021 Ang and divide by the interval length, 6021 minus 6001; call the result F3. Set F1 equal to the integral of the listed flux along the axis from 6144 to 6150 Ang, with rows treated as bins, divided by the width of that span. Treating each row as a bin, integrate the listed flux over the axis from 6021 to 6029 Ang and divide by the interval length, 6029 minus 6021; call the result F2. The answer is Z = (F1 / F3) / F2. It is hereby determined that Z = 0.0075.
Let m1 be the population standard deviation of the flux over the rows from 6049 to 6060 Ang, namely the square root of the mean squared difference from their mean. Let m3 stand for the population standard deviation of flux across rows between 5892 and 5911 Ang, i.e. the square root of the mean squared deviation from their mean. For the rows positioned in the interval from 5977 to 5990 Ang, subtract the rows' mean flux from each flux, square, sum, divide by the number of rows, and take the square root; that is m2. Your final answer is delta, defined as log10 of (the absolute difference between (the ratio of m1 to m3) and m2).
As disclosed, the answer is 0.30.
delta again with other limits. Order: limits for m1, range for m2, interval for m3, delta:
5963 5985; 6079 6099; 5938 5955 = 0.31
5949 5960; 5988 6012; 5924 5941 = 0.03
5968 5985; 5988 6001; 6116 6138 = 0.40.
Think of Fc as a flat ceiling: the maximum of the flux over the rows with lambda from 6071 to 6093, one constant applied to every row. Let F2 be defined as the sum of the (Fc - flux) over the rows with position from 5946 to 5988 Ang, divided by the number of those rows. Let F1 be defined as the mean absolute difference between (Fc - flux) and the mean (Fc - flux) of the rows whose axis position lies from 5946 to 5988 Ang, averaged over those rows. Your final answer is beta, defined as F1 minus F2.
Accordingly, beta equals -5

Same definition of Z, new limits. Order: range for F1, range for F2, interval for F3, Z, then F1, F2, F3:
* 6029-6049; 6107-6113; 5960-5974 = 0.0072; 149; 146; 142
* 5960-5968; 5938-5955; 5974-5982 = 0.0068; 143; 148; 144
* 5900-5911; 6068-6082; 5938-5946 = 0.0058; 128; 149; 147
